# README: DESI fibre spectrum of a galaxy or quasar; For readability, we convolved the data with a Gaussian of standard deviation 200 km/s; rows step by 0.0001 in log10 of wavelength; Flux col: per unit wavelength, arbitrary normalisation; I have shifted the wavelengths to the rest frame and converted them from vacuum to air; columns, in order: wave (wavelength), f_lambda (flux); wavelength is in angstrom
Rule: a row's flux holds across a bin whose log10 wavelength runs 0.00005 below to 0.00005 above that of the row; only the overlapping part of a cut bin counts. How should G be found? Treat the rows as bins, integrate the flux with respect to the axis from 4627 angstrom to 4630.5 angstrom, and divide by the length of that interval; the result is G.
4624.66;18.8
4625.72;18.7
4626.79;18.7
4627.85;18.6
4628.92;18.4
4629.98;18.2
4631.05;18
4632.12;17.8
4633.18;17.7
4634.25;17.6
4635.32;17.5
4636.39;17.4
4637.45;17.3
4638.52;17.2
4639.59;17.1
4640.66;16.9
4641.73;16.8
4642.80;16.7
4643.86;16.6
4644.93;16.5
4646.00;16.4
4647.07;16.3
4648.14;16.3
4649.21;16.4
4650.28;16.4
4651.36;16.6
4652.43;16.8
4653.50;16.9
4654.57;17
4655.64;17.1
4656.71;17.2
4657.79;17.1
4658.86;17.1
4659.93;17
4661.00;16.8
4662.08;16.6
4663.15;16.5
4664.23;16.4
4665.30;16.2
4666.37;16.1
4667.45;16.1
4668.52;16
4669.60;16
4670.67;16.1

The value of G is 18.5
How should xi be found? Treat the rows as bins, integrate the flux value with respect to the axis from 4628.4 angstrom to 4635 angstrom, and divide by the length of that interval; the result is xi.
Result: 17.9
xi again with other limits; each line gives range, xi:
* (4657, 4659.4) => 17.1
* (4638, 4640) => 17.1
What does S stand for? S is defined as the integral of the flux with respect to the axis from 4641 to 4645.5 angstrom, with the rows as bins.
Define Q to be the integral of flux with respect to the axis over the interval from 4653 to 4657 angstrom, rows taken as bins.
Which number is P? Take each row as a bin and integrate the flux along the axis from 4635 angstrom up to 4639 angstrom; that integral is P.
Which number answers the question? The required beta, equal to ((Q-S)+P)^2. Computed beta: 3923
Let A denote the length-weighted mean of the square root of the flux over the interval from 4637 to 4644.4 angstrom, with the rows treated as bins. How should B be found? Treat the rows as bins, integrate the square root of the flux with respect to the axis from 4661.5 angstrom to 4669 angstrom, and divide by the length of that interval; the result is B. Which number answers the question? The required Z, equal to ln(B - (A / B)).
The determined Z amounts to 1.10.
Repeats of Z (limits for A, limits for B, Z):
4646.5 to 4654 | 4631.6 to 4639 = 1.17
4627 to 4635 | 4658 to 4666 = 1.11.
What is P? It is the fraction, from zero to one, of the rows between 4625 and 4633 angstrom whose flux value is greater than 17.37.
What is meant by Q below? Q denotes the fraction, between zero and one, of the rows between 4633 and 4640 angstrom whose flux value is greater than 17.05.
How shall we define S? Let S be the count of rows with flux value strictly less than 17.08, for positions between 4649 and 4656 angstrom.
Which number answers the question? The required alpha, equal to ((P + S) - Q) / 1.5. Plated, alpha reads 4.0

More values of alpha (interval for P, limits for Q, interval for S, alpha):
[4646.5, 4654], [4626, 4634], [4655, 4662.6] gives 1.3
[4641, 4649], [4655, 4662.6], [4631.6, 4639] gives -0.4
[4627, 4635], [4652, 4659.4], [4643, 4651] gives 5.0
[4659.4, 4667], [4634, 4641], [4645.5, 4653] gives 4.1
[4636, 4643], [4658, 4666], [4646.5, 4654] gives 4.7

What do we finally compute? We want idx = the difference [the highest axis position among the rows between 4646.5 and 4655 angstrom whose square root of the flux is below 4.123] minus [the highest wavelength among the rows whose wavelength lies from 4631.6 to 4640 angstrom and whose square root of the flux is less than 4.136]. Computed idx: 13.9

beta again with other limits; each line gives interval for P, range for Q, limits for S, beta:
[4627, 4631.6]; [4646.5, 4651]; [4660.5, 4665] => 6953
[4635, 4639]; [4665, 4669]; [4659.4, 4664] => 3265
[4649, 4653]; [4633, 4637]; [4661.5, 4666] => 3896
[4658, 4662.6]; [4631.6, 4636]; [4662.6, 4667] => 6991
